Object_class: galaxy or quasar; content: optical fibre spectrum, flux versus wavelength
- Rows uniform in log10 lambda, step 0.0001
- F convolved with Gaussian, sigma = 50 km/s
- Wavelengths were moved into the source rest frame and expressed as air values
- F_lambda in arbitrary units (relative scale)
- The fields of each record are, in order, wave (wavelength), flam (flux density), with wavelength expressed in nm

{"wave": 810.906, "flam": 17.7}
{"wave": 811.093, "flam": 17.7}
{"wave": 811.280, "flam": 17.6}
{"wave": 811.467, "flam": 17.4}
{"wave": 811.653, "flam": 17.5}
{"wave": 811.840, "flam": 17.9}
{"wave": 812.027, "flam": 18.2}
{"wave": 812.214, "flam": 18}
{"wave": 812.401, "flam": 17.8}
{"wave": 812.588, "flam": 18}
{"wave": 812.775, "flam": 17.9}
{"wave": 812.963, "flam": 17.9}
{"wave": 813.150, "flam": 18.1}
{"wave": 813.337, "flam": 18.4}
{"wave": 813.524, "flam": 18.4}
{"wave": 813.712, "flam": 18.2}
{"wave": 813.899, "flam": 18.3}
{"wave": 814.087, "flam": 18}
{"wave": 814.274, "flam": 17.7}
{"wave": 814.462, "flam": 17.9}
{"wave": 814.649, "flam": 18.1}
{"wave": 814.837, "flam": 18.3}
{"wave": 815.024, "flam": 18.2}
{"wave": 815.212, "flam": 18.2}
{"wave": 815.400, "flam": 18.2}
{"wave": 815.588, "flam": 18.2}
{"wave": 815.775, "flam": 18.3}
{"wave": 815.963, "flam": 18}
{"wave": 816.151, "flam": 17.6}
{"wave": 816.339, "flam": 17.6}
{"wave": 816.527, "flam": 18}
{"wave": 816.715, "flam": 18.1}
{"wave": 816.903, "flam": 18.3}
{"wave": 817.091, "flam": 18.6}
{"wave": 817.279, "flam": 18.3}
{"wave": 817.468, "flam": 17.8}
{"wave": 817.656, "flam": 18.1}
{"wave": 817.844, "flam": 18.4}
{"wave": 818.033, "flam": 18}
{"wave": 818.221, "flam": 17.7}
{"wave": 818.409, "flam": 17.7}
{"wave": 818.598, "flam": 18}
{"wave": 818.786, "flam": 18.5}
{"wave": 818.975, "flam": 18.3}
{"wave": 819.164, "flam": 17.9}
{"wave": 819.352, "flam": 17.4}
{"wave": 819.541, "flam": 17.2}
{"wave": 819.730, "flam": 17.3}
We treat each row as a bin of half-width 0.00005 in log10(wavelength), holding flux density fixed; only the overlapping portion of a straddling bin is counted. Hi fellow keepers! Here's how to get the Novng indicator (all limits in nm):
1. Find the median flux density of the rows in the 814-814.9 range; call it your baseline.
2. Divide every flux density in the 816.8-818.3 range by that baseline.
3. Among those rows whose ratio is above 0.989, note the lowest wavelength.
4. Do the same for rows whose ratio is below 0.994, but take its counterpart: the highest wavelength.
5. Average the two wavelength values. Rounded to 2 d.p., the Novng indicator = 817.56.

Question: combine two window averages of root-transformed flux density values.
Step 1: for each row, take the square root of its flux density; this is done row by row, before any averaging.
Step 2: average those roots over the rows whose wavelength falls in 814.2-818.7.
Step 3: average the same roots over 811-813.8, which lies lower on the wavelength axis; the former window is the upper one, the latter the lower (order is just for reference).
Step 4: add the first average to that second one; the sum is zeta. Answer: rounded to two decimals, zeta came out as 8.48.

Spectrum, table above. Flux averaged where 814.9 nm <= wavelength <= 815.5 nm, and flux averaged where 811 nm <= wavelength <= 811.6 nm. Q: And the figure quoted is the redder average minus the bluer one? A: 0.6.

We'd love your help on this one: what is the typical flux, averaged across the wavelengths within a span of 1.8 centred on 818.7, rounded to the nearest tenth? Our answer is 17.9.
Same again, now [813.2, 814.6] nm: 18.1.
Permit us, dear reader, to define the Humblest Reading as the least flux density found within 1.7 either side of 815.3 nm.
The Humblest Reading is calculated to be 17.6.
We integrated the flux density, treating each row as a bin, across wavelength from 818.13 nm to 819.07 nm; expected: 17.0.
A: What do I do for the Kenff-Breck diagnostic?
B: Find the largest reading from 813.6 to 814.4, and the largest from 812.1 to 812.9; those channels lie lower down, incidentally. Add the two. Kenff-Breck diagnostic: 36.3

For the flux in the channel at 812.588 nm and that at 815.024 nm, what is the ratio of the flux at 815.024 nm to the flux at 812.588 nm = 1.01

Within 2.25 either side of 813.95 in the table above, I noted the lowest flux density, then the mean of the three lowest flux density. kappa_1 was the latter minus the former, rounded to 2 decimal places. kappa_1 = 0.10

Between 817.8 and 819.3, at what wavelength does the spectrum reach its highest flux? 818.786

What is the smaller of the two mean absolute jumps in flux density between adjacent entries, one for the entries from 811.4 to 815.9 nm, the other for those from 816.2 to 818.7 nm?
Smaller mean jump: 0.161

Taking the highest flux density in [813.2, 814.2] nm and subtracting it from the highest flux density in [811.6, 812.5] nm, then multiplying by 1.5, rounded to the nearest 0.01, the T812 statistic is -0.30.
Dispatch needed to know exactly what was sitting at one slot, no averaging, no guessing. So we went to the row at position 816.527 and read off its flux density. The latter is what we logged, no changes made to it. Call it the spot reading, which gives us 18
